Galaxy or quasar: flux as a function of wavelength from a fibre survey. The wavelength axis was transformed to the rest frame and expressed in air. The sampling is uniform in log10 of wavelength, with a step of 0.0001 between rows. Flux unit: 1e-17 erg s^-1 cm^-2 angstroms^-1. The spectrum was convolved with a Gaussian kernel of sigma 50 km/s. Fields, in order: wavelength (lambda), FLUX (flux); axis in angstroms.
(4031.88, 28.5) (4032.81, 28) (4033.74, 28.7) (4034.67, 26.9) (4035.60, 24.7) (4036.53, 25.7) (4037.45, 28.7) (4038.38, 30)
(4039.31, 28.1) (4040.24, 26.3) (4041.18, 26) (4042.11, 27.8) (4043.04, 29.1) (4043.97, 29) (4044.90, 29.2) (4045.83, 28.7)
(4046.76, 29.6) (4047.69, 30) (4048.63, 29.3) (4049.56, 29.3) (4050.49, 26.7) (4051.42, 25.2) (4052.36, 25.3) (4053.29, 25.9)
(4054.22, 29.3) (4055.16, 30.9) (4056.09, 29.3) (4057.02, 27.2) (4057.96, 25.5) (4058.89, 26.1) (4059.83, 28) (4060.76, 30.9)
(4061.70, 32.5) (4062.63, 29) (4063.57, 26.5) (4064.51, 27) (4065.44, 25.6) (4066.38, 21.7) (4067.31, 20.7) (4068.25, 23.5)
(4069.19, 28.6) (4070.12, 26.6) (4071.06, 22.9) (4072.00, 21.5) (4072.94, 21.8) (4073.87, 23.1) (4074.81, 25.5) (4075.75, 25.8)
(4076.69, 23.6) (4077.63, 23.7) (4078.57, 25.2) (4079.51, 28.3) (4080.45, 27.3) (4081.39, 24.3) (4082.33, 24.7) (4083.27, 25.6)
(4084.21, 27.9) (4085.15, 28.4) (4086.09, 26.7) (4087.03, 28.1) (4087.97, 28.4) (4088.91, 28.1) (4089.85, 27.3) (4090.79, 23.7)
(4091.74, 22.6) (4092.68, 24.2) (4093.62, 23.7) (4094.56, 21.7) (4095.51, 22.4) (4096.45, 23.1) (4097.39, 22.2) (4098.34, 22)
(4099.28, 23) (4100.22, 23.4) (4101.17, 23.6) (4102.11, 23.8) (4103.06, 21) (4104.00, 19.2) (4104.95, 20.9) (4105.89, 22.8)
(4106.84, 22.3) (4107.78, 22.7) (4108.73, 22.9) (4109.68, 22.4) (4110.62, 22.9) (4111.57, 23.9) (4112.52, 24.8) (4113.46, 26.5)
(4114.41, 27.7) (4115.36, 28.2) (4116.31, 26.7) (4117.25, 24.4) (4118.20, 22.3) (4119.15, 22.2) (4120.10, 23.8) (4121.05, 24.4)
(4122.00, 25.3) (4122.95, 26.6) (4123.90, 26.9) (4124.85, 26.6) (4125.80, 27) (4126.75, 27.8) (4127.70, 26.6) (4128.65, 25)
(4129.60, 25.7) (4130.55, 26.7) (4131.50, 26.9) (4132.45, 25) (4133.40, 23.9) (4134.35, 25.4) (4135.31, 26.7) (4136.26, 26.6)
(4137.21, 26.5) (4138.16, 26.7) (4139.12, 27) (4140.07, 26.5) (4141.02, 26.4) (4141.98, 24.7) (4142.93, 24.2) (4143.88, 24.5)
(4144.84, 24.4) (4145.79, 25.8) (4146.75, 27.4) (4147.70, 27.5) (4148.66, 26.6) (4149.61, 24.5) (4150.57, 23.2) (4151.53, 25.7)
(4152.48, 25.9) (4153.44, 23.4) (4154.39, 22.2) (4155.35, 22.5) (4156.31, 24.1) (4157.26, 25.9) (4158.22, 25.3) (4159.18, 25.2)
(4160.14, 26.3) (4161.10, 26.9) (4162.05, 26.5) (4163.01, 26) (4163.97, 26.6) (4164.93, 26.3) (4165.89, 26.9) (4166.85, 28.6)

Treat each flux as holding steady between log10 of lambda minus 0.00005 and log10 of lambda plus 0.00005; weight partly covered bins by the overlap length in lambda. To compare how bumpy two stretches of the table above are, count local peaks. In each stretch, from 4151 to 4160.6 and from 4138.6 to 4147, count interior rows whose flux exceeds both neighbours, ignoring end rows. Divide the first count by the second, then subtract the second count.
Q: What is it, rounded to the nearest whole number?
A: 1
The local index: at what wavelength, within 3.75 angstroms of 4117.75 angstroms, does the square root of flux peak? 4115.36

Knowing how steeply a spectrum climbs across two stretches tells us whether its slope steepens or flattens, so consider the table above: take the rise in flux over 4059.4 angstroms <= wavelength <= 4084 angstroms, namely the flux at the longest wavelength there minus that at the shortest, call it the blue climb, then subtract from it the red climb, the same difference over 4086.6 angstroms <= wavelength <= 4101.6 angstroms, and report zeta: 2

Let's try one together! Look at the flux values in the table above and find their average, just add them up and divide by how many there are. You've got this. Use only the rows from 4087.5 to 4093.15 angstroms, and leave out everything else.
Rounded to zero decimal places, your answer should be 26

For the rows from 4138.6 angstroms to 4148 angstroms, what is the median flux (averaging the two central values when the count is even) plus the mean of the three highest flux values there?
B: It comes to 53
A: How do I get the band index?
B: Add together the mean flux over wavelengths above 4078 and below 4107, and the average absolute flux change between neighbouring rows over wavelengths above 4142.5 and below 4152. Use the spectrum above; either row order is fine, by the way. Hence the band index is 26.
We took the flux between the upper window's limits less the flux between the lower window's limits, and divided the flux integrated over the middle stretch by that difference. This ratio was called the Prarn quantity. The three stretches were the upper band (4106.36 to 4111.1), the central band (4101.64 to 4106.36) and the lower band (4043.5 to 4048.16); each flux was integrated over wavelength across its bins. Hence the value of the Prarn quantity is -3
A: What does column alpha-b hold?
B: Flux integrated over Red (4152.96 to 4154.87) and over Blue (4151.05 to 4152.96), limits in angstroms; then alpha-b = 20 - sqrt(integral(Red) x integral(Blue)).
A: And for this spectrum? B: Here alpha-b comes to -26.4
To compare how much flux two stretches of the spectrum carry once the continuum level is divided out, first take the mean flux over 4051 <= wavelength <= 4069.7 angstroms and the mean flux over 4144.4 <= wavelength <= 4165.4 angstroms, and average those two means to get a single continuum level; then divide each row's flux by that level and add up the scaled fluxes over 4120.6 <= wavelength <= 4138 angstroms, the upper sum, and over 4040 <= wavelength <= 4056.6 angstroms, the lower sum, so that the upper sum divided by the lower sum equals 0.93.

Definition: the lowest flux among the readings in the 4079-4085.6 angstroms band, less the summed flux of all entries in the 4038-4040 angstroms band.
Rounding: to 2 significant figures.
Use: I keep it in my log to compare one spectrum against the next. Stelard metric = -34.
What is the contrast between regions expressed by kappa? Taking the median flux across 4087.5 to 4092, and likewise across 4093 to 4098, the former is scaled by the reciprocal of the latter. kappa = 1.219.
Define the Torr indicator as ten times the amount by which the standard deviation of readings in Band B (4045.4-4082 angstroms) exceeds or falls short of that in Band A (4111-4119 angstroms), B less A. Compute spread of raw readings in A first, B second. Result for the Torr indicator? 9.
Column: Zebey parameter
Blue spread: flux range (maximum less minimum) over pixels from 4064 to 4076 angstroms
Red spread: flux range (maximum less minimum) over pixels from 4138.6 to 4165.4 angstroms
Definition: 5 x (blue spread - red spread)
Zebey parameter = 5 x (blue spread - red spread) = 13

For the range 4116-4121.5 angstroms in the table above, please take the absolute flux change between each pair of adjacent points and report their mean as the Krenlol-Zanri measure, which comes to 1.34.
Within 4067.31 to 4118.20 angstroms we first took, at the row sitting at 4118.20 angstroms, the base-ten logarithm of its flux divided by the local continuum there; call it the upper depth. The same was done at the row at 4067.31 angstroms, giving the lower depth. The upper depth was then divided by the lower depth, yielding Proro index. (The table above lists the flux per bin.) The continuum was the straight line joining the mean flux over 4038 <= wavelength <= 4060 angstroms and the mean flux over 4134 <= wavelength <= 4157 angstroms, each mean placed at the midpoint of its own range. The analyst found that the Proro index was 0.6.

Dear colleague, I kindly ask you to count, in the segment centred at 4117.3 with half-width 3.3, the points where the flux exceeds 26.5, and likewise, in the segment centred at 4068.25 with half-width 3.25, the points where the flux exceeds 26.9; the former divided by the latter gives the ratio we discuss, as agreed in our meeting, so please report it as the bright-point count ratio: 3.0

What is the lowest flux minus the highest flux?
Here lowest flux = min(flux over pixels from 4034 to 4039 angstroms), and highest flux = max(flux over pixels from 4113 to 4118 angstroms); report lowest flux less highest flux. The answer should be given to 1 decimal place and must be -3.5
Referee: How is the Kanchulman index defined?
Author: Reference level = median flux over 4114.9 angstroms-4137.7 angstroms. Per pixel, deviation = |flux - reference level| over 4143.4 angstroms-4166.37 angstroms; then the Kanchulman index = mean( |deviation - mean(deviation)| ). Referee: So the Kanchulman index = 1.1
